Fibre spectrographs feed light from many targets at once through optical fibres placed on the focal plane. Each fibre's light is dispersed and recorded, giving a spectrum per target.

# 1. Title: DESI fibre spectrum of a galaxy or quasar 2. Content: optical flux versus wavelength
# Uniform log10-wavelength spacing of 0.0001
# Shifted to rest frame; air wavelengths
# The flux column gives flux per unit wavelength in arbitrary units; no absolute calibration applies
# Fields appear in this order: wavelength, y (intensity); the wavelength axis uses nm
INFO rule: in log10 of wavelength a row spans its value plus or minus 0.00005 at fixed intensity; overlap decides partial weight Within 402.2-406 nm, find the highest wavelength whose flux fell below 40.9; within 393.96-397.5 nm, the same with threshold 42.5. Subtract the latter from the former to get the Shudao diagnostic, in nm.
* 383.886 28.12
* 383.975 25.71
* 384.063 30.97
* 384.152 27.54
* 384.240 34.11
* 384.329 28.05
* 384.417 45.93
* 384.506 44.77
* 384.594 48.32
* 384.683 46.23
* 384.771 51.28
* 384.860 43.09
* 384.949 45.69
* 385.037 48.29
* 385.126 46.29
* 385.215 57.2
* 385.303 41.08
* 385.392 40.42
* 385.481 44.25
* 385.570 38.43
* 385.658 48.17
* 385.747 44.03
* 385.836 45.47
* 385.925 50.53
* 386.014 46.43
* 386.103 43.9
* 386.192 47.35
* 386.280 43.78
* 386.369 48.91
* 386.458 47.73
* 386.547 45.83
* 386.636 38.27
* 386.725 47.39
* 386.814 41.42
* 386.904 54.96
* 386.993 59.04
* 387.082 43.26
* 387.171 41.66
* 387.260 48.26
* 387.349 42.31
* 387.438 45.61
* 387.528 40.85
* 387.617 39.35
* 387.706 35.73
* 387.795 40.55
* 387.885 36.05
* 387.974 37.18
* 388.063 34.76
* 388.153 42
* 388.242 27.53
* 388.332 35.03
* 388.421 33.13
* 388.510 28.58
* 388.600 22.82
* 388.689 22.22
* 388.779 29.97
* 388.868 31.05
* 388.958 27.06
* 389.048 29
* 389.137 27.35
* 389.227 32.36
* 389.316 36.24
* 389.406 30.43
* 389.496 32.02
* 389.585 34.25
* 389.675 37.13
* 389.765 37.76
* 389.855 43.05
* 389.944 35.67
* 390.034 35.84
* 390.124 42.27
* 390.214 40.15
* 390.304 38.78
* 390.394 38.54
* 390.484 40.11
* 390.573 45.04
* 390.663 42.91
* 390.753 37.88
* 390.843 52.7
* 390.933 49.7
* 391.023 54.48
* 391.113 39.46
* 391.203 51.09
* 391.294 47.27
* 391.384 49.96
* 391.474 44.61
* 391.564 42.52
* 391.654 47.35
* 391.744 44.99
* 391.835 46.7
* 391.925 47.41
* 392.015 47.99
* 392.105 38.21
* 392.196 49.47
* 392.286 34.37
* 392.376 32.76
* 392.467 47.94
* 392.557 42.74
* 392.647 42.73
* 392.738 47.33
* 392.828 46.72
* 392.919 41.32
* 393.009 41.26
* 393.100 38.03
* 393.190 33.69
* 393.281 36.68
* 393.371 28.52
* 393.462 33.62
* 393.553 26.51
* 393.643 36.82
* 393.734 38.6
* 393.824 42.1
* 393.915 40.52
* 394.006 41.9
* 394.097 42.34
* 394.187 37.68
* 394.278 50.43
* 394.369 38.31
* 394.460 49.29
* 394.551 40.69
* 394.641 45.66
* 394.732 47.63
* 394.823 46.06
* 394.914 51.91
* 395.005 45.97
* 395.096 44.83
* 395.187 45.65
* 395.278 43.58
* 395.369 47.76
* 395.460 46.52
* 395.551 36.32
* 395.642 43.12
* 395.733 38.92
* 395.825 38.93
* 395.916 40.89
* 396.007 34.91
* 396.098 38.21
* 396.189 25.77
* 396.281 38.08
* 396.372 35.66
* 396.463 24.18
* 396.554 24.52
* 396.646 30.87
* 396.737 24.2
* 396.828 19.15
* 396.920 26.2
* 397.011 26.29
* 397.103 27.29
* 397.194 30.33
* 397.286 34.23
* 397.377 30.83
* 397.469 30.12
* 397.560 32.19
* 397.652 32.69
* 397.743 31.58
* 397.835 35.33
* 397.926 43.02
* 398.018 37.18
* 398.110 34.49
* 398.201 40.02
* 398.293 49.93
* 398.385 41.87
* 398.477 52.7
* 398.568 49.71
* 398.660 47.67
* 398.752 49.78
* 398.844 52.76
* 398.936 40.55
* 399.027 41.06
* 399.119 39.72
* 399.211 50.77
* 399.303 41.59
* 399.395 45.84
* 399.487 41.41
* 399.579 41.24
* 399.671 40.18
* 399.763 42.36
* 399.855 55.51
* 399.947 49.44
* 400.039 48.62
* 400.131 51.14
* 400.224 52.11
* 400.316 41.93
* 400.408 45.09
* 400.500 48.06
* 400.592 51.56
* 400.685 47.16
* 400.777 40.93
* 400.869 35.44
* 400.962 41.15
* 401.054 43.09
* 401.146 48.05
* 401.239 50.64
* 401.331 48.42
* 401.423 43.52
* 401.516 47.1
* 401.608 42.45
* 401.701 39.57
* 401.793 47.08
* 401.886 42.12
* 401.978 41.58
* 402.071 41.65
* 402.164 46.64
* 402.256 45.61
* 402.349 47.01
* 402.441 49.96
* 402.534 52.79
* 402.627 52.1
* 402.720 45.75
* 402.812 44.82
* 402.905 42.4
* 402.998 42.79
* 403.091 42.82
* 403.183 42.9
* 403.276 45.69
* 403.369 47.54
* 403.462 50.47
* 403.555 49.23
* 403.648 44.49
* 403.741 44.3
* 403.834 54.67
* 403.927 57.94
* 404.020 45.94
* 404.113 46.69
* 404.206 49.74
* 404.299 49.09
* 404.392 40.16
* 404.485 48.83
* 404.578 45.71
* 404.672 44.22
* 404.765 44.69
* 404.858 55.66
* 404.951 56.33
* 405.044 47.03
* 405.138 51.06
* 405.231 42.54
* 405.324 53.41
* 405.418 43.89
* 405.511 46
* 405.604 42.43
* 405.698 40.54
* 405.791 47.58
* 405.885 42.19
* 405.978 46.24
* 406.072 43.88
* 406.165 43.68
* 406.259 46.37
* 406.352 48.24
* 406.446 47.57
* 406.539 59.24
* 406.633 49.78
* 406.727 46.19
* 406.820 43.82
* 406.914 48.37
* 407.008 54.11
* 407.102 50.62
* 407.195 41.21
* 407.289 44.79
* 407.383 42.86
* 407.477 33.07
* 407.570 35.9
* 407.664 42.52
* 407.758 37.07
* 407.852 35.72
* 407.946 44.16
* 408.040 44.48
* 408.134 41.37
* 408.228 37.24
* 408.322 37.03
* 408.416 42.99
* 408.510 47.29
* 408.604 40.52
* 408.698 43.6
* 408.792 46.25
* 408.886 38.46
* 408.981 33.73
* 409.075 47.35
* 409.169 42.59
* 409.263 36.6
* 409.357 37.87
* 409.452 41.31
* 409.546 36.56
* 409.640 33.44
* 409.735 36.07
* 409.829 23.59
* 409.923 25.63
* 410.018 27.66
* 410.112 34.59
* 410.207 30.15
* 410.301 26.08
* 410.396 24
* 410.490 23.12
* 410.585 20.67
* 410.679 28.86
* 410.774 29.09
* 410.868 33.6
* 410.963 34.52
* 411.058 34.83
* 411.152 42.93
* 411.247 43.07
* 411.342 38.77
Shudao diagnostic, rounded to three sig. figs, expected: 8.23 nm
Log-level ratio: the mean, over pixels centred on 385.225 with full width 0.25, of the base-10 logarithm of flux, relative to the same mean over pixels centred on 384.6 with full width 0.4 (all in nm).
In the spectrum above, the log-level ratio 1.00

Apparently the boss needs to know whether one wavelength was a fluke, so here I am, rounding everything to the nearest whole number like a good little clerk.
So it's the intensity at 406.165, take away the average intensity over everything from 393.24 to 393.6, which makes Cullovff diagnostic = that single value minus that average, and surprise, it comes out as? 12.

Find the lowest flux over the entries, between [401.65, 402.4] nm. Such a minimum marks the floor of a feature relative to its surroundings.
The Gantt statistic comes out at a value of 39.57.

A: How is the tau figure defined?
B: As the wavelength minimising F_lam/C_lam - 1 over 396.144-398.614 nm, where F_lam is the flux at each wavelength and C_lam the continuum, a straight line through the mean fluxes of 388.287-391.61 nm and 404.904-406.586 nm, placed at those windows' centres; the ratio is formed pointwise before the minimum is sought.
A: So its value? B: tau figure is 396.828 nm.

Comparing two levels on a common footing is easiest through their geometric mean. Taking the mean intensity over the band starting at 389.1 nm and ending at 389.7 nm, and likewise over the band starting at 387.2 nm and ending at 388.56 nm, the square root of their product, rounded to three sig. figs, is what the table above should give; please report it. 35.2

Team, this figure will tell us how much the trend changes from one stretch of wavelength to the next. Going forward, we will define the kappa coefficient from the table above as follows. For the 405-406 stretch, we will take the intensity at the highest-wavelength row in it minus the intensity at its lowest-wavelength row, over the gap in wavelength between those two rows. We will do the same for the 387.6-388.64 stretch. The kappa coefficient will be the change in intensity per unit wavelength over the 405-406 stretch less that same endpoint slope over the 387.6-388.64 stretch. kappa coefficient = 16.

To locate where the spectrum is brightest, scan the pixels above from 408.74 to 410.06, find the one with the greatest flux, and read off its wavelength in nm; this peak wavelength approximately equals 409.075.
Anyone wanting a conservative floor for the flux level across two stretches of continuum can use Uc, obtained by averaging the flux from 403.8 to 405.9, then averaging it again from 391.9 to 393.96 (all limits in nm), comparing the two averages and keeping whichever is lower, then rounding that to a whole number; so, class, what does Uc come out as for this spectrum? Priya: 40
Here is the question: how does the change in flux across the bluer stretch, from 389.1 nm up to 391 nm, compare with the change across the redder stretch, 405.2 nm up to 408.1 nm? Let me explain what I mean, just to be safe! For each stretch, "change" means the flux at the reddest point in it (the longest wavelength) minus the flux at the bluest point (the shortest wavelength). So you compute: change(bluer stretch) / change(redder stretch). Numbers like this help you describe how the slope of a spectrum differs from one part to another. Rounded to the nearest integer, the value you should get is 12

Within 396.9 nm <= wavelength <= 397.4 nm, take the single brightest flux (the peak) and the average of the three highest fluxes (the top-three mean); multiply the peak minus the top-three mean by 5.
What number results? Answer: 12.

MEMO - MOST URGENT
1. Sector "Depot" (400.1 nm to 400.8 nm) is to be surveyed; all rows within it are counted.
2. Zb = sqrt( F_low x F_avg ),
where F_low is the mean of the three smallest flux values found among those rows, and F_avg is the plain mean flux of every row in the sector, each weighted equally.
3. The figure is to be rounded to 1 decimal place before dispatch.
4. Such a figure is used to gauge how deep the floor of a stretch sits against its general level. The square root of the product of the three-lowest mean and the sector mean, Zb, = 44.9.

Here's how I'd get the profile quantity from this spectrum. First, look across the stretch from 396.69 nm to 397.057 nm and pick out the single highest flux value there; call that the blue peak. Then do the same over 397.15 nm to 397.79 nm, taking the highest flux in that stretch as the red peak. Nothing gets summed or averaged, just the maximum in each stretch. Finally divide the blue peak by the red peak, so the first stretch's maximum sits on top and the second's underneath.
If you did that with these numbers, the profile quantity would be 0.77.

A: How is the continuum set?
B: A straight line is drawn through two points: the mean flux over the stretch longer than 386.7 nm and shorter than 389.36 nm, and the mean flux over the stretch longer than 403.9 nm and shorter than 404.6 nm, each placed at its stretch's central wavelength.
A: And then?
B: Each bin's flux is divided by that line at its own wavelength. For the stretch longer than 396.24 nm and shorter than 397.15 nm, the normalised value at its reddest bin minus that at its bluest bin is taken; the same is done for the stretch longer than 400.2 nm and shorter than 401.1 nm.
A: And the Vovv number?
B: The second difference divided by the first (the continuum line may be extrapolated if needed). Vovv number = 0.8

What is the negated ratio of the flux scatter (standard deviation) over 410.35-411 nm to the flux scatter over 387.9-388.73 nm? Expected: -0.8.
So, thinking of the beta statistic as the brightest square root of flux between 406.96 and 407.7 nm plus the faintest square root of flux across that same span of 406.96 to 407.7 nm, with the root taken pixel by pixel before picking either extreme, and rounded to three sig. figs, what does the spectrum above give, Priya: 13.1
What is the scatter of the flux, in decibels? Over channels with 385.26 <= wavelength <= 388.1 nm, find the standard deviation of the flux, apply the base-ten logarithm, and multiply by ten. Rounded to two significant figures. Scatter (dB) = 7.3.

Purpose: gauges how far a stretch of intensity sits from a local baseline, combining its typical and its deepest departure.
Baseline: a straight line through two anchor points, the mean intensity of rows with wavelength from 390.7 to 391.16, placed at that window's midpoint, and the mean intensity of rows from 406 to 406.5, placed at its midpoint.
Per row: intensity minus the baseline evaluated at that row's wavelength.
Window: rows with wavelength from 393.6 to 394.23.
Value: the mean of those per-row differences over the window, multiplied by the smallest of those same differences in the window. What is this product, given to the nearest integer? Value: 66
